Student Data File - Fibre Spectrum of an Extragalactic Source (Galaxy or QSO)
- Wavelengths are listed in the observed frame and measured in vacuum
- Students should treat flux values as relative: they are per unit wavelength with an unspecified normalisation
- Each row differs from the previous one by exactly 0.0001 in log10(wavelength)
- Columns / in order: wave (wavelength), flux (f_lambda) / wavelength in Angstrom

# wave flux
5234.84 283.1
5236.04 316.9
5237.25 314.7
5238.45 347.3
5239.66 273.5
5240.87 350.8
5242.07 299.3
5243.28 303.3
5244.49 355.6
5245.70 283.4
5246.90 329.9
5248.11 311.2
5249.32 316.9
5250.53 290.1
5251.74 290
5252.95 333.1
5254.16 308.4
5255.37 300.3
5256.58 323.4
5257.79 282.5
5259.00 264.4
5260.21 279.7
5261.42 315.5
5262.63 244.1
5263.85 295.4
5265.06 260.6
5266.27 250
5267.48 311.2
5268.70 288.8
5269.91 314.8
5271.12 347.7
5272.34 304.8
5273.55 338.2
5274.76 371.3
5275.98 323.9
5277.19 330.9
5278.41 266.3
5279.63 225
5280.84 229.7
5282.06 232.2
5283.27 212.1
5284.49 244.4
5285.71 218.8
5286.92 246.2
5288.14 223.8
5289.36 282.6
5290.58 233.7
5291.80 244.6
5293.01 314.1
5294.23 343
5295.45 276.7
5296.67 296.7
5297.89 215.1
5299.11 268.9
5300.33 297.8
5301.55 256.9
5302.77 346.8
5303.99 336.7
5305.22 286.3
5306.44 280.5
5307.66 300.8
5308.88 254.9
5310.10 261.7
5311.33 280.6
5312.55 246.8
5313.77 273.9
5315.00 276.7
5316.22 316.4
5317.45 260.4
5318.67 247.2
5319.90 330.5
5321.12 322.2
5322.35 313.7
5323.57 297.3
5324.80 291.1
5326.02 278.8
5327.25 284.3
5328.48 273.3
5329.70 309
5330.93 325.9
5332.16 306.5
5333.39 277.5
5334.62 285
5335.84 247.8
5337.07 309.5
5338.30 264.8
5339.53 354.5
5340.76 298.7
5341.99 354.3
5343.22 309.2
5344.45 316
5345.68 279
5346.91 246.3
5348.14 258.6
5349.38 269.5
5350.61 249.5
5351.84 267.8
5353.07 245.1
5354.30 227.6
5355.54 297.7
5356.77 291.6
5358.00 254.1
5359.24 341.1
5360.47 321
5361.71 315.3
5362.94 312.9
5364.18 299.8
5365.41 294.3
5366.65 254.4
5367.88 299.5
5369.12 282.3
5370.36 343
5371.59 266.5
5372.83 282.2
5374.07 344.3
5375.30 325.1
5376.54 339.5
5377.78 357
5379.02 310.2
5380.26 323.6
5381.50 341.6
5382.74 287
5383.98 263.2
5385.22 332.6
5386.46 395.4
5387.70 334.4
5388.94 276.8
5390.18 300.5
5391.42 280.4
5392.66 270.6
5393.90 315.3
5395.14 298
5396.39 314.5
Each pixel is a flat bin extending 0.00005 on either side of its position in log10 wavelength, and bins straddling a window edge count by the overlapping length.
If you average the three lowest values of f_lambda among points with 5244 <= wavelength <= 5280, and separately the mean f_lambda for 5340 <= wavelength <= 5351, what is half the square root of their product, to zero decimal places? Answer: 131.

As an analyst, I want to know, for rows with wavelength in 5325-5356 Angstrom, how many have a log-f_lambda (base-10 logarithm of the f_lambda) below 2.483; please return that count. 17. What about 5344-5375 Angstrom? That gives 18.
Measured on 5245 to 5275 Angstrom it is 12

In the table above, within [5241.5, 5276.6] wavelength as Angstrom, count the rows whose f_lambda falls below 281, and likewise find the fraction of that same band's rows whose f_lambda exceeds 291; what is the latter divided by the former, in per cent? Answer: 13.1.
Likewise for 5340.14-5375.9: 5.0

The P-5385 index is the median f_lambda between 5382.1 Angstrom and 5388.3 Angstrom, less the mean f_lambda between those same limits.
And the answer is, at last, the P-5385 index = 10.1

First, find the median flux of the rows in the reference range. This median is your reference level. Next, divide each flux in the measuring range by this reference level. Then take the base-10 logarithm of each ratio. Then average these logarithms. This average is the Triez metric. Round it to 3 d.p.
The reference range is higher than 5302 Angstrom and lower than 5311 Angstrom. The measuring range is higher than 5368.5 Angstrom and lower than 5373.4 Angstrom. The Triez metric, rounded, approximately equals 0.009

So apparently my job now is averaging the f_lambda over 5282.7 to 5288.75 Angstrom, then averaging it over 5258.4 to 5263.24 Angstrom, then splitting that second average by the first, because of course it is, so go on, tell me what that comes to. 1.20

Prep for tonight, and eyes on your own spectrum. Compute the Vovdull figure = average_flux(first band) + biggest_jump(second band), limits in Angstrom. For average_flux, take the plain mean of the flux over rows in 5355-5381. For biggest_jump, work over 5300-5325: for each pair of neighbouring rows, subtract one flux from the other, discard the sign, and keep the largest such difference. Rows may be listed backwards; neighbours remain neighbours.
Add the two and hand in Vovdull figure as 397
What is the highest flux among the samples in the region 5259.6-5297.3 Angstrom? 371.3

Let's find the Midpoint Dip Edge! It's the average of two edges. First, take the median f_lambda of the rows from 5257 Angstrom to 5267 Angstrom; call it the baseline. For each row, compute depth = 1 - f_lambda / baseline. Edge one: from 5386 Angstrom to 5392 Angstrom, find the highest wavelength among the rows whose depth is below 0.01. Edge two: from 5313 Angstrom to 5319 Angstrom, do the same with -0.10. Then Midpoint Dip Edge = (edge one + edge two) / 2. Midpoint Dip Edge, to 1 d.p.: 5353.8 Angstrom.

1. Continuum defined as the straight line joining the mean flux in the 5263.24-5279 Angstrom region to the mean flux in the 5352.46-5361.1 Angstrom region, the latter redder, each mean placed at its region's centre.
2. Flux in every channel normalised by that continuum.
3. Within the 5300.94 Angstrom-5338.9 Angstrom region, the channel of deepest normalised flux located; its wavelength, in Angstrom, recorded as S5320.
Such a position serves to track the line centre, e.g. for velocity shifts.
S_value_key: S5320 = 5312.55 Angstrom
